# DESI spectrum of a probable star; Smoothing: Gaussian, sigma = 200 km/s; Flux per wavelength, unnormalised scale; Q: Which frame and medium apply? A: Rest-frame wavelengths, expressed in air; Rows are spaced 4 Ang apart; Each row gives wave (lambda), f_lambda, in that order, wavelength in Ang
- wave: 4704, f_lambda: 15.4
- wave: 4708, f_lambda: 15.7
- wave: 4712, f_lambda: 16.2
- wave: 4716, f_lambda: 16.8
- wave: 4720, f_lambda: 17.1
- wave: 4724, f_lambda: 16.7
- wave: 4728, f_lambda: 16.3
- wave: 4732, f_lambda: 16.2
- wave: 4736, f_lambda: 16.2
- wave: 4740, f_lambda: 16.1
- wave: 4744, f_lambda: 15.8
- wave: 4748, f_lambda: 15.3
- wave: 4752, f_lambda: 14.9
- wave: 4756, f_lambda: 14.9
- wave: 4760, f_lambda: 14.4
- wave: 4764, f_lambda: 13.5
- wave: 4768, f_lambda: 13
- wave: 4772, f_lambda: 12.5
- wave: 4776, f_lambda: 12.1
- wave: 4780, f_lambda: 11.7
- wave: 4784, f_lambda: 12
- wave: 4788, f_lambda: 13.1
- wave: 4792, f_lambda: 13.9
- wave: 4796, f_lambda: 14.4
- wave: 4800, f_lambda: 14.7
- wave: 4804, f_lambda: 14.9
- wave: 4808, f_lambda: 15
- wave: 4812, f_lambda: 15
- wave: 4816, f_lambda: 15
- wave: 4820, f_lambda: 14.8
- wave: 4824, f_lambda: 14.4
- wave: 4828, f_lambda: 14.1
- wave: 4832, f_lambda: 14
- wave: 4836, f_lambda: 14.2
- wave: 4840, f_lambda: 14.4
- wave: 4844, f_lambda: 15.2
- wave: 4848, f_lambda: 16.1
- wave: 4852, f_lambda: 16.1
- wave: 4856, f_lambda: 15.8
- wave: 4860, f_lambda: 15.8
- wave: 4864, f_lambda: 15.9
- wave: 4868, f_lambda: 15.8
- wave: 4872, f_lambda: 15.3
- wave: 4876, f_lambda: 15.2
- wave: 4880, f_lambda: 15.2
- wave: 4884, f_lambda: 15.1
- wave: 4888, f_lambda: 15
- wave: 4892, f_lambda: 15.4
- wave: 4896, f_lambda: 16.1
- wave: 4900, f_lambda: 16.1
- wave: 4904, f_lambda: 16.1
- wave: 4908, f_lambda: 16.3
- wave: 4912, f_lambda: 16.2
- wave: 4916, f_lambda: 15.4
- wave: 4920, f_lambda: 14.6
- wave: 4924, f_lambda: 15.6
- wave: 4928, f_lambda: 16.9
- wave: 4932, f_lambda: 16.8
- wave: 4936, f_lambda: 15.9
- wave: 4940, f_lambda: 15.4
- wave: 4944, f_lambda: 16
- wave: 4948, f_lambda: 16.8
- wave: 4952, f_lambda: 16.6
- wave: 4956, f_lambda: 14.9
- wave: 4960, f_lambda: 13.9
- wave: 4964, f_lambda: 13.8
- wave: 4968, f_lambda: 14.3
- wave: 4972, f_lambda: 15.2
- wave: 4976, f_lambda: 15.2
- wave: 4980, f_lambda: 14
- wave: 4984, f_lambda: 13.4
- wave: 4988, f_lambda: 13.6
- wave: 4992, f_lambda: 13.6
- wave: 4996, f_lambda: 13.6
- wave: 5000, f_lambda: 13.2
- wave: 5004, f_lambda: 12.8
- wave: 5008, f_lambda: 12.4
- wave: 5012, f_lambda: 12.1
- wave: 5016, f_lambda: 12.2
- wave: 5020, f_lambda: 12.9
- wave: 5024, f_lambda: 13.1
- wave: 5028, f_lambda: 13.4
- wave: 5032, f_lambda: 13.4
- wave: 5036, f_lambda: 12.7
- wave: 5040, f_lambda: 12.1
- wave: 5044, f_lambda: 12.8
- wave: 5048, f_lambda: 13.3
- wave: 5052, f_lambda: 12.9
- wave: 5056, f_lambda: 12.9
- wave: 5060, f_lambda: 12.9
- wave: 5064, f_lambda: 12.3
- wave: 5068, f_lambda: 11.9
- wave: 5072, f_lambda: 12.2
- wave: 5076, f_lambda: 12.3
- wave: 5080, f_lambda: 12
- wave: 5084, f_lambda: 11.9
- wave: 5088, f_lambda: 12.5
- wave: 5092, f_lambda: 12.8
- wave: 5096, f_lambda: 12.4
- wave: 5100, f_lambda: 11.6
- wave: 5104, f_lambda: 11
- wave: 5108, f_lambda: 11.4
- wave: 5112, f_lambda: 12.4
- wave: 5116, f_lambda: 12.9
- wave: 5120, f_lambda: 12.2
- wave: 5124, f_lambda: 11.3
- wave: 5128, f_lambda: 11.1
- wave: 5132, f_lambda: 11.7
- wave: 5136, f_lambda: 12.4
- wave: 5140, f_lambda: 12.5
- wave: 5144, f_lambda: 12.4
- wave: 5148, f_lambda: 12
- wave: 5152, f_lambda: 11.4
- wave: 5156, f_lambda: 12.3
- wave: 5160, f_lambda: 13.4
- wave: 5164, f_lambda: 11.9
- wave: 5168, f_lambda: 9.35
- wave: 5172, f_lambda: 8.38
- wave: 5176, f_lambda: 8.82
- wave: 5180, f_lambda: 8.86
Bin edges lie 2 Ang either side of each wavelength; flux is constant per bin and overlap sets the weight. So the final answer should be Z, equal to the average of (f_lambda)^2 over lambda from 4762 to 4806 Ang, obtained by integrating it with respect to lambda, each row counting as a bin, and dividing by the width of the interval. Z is 177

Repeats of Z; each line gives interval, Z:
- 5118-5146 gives 143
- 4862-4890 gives 236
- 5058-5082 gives 151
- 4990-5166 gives 155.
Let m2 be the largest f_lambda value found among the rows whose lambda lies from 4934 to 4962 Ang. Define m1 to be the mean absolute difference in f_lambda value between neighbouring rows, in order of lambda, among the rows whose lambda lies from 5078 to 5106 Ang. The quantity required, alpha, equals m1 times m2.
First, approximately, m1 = 0.47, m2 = 16.8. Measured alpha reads 8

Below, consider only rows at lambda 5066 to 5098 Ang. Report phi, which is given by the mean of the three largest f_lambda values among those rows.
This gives 12.6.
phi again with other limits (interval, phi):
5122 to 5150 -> 12.4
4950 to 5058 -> 15.7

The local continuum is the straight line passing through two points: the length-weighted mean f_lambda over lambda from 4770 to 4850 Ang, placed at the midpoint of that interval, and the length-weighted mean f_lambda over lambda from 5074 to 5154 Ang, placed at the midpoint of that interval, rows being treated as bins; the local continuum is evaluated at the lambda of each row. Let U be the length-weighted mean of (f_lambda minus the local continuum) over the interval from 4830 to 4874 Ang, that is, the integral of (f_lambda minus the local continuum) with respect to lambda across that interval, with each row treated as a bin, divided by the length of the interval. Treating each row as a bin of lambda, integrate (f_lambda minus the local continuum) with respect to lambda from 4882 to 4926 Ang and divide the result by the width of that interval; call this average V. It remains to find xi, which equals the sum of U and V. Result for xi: 3.7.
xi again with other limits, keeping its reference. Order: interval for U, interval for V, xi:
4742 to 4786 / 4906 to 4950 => 2.0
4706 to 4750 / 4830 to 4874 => 3.1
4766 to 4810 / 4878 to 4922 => 1.3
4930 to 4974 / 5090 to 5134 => 2.2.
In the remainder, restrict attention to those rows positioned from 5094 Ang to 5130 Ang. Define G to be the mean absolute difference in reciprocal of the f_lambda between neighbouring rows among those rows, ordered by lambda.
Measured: 0.0045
